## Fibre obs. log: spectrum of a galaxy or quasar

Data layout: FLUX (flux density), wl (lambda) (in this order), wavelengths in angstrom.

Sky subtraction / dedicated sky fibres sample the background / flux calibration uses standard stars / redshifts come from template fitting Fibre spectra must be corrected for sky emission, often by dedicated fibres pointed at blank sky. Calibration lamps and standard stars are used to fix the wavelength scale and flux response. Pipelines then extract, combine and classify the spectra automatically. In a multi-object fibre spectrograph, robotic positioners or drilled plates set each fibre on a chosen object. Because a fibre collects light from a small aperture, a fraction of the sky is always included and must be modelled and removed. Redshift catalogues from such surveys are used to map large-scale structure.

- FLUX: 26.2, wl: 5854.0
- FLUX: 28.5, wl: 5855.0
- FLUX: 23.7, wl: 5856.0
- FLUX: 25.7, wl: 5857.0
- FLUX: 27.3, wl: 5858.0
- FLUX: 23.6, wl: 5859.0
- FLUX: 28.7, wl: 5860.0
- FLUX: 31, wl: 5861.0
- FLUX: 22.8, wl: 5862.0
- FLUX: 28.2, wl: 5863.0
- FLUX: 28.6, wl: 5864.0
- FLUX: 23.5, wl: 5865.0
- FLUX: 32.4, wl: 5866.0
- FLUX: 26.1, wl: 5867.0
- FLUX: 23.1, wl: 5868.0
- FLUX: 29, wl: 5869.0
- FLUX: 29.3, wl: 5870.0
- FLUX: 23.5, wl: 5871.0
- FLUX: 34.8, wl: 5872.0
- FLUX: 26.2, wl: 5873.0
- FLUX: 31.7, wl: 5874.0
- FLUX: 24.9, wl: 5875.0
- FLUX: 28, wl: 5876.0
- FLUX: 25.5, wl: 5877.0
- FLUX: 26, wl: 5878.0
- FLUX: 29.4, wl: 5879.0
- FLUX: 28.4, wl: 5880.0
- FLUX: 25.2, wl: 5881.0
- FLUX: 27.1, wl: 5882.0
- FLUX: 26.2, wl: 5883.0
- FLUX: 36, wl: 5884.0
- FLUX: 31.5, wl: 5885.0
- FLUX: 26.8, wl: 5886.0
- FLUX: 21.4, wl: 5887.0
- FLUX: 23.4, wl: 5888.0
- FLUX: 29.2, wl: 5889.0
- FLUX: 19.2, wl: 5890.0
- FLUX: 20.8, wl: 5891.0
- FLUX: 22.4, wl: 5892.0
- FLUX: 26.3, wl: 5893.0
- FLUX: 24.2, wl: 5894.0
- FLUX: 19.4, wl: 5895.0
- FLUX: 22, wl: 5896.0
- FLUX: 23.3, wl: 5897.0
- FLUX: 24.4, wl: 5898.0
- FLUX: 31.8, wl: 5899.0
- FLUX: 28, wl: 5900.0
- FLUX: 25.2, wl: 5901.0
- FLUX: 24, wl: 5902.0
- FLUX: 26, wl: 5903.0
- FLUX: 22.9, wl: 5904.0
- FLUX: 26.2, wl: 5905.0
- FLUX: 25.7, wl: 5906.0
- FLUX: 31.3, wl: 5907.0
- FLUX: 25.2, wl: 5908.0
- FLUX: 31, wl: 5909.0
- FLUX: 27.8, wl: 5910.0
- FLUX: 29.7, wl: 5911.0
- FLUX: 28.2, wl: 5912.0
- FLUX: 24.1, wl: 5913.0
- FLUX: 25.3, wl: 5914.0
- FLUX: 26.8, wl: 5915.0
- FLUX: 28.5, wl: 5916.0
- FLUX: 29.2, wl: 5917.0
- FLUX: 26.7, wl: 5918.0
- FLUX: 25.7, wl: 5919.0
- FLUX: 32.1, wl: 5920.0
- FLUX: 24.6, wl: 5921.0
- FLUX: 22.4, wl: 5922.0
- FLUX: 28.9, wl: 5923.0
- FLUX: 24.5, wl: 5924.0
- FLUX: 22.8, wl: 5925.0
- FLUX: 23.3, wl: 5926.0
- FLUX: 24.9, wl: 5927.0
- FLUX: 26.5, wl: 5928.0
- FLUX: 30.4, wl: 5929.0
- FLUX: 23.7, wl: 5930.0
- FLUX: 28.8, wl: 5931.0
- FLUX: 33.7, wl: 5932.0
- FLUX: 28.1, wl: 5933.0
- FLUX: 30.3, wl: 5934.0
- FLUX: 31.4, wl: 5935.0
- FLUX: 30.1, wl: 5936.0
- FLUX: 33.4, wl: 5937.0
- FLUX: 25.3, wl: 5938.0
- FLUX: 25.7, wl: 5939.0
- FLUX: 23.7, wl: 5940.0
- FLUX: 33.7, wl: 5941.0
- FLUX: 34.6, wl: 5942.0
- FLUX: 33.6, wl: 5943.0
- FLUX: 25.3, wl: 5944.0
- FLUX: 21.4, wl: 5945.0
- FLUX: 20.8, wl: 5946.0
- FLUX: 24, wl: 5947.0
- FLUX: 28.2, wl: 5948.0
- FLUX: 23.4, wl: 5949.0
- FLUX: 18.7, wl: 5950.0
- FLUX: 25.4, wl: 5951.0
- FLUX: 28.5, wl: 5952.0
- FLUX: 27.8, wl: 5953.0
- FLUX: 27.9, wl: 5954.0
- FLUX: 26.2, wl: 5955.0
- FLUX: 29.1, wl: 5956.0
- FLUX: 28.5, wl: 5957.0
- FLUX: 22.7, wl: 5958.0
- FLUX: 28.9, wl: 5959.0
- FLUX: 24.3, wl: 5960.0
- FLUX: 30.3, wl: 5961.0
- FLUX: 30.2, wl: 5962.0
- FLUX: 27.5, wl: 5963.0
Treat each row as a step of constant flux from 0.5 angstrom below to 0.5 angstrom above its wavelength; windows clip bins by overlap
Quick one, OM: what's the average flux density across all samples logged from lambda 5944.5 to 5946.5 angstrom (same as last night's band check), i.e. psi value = 21.1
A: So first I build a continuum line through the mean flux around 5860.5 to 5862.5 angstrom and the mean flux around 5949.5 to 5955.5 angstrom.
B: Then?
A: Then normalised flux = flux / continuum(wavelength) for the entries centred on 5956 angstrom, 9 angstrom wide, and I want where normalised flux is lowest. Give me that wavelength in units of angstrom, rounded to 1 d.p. 5958.0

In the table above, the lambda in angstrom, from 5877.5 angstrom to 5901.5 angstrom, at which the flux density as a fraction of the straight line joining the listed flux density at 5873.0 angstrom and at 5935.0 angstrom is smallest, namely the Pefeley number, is 5895.0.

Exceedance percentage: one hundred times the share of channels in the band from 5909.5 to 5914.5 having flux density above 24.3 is 80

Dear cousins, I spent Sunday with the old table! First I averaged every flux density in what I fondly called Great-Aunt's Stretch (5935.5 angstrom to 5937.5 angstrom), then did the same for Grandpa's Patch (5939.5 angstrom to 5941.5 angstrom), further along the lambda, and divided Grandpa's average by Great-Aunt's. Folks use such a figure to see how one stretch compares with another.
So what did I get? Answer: 0.90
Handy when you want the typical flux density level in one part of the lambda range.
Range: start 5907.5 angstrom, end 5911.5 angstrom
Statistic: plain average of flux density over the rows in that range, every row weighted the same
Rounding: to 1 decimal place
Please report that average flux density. 28.4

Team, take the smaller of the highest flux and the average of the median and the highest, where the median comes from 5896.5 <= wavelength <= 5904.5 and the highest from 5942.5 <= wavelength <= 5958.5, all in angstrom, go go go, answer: 29.2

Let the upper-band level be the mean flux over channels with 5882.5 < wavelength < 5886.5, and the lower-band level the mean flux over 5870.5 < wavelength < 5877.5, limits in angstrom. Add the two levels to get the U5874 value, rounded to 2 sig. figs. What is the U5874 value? 58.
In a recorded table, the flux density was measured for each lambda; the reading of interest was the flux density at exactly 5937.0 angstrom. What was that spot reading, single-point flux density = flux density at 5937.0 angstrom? 33.4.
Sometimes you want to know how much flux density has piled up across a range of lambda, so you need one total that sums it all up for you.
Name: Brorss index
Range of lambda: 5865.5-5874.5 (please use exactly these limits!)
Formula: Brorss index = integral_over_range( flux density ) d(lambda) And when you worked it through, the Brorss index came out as 256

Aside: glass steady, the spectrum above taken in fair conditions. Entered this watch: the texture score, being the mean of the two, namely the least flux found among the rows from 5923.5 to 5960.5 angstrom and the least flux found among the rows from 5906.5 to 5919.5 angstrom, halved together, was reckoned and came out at 21.4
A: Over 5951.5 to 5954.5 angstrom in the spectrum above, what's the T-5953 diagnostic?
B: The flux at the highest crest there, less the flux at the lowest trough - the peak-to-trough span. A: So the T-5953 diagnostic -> 1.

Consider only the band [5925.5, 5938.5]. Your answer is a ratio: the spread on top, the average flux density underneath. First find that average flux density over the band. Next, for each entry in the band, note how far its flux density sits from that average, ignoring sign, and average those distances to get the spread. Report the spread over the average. 0.102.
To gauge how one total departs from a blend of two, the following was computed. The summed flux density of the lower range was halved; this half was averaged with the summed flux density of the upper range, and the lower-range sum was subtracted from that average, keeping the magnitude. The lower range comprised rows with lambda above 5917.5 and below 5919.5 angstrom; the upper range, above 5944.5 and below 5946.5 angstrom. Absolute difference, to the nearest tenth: 18.2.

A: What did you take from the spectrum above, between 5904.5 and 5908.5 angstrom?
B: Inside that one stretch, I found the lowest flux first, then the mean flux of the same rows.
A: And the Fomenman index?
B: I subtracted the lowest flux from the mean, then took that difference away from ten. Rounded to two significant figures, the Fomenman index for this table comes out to 8.1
